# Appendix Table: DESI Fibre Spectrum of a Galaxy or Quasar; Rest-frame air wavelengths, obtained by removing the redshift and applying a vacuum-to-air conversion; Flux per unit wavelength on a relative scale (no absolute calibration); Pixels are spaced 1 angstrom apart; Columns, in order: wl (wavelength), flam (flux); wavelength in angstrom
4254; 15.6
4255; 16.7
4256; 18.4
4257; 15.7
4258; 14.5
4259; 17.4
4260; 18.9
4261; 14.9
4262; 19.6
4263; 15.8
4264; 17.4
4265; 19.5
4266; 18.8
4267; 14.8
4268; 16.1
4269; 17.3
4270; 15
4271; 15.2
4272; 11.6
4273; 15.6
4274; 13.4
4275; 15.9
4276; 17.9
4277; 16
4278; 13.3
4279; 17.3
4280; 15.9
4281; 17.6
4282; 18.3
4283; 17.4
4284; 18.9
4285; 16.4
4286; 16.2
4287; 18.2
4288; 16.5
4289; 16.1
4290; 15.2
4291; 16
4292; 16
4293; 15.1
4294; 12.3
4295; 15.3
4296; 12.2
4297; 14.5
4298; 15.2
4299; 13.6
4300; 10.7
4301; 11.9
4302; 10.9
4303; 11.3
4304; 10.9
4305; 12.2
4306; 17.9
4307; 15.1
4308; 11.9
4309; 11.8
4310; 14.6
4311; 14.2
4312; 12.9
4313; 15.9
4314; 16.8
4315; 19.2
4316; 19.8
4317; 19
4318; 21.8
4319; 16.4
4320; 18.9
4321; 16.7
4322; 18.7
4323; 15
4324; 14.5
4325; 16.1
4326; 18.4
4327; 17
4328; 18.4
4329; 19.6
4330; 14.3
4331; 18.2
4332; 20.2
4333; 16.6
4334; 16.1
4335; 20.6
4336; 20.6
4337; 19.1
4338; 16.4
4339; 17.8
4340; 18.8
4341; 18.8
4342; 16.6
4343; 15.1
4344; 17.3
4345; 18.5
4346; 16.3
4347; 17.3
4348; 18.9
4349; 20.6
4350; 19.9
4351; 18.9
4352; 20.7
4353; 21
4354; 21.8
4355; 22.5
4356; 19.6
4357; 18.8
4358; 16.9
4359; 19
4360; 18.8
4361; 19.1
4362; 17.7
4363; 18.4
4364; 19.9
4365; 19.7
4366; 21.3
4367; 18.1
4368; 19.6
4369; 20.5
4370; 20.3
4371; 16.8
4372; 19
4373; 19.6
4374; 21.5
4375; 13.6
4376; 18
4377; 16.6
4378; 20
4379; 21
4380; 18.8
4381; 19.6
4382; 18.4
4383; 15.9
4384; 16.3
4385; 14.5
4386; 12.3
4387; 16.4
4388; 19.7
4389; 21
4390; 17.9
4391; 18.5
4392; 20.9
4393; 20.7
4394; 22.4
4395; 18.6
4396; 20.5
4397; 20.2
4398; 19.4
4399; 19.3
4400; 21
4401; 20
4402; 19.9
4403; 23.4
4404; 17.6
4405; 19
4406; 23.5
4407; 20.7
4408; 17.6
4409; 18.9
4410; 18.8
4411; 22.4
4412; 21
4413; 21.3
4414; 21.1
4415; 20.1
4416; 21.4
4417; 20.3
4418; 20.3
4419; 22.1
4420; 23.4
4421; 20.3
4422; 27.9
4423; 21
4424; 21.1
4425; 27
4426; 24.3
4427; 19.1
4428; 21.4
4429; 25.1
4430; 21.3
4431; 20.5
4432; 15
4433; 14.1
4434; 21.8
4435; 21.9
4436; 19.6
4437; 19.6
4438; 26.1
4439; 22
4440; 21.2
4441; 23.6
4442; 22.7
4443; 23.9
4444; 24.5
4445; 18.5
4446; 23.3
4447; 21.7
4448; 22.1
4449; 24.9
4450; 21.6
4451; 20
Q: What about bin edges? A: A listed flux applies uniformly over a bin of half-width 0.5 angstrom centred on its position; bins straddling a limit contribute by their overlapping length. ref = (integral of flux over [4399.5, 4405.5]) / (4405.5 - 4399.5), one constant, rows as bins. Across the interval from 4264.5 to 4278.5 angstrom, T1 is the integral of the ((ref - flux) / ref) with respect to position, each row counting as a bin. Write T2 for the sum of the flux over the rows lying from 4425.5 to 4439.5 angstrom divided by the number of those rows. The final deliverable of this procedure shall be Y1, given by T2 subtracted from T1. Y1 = -17.8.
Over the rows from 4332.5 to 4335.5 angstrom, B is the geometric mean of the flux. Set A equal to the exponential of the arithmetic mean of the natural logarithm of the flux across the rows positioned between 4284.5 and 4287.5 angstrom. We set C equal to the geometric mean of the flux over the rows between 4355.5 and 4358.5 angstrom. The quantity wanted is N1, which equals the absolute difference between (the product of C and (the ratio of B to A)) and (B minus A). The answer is 18.5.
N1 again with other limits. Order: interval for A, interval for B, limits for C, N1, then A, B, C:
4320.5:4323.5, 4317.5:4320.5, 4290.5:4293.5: 15.6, 16.7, 18.9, 15.7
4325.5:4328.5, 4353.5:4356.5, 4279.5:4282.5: 17.1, 17.9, 21.3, 17.2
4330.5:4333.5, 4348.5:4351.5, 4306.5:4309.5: 12.4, 18.3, 19.8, 12.8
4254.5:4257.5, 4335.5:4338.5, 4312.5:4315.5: 17.3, 16.9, 18.6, 17.2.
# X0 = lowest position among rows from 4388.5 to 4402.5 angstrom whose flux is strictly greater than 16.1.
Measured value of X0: 4389 angstrom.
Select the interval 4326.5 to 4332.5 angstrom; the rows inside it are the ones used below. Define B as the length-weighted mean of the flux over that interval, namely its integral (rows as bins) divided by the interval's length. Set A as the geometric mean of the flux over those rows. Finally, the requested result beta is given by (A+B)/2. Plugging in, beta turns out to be 17.9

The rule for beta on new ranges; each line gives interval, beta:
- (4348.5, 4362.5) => 19.6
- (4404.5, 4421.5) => 20.7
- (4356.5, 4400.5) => 18.7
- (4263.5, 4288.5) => 16.4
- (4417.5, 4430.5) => 22.6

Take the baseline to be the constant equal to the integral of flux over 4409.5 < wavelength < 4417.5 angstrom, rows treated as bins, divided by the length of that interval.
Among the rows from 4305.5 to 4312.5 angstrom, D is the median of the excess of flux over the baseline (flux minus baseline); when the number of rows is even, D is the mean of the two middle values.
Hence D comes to -6.6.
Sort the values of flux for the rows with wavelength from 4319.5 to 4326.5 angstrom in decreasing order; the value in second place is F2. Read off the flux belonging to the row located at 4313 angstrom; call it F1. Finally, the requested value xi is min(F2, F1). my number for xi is 16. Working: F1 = 15.9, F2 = 18.7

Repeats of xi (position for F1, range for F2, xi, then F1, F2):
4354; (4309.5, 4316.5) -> 19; 21.8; 19.2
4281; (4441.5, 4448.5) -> 18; 17.6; 23.9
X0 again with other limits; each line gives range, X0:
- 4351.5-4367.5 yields 4352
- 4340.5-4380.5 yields 4341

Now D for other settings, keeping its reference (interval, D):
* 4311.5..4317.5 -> -2.9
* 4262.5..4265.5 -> -3.4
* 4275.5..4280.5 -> -4.8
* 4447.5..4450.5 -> 1.3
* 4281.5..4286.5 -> -3.4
